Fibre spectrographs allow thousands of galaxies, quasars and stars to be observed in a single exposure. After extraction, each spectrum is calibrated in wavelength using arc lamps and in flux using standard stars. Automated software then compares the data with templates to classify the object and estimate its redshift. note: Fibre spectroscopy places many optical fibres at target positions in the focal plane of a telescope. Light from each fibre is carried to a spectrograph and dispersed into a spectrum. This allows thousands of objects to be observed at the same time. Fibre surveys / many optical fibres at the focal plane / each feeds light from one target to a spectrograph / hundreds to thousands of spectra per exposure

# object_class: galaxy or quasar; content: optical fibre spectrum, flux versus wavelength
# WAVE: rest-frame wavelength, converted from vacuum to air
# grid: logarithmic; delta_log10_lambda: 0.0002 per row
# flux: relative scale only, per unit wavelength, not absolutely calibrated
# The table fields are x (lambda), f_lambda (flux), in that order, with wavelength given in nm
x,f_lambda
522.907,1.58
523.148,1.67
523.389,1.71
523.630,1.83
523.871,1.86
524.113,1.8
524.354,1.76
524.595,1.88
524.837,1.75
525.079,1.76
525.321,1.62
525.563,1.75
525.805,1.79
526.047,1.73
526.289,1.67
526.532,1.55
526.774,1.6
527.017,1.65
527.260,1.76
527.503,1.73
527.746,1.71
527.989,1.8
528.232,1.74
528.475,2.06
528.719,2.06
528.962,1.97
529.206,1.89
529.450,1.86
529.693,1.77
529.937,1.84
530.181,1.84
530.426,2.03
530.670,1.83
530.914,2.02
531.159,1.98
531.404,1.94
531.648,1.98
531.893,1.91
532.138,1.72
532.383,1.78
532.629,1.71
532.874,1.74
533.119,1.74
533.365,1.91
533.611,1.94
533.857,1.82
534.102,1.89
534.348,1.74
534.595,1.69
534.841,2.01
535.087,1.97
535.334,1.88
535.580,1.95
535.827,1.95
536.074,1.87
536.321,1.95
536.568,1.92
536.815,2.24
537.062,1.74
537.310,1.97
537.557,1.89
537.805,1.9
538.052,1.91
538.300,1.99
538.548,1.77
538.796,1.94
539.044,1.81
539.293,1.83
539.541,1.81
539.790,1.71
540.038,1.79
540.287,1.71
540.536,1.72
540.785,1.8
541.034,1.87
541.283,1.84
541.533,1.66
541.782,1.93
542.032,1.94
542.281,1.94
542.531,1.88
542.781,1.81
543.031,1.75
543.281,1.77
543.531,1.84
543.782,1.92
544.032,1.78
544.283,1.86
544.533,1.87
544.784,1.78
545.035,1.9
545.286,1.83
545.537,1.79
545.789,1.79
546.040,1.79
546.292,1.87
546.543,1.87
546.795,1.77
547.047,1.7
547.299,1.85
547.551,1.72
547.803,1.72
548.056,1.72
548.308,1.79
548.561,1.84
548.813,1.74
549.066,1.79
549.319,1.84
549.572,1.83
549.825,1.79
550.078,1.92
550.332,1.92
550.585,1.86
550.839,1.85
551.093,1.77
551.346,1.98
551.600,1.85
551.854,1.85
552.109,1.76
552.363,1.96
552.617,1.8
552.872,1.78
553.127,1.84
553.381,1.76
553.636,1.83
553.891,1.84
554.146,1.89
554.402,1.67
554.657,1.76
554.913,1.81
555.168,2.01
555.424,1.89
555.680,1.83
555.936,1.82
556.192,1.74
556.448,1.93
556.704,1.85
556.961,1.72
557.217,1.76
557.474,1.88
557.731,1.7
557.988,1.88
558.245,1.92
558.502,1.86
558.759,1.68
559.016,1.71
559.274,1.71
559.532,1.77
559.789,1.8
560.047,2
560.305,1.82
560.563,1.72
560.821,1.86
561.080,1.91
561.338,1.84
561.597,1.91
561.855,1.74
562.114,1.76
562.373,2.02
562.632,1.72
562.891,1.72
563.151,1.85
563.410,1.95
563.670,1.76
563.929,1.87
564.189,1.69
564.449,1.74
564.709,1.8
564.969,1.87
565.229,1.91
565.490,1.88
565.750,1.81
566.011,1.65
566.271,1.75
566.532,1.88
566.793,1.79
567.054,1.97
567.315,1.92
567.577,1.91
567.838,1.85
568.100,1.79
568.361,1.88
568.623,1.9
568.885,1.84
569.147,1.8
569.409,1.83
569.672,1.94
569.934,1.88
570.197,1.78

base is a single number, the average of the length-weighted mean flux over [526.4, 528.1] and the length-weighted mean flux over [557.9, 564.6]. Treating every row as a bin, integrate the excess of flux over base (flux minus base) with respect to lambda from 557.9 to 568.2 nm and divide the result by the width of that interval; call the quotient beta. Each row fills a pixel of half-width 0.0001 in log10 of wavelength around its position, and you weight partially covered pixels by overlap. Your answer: 0.075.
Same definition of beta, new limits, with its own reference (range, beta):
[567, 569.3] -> 0.120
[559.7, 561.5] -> 0.102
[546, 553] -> 0.070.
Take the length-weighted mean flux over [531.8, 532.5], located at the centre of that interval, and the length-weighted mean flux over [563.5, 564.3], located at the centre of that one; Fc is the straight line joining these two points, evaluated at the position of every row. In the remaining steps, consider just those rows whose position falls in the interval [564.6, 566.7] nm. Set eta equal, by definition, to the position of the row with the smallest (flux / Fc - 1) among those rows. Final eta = 566.011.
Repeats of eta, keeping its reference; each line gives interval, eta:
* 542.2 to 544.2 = 543.031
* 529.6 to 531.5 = 529.693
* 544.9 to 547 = 546.795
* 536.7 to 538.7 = 537.062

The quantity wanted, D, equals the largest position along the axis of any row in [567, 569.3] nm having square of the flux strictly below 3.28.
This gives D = 569.147 nm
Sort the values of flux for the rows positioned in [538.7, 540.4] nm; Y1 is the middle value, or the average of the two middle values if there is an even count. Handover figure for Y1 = 1.81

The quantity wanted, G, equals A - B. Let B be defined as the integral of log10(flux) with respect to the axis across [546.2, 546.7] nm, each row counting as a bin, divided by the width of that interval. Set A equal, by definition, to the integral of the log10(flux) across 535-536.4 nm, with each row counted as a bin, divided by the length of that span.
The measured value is 0.014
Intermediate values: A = 0.285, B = 0.271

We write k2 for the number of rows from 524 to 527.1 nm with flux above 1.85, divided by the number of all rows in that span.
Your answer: 0.08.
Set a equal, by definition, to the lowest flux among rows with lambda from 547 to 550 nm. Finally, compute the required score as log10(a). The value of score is 0.230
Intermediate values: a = 1.7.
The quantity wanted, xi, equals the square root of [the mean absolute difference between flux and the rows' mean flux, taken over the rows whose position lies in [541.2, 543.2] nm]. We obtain 0.28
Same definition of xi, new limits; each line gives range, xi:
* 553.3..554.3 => 0.19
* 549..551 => 0.19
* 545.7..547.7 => 0.23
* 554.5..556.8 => 0.25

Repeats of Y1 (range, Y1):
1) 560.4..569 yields 1.85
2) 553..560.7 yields 1.82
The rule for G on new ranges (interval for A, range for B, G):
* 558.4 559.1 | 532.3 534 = -0.014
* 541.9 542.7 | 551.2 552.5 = 0.008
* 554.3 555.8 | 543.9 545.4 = -0.002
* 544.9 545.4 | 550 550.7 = -0.008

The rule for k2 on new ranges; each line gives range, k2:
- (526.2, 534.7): 0.40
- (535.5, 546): 0.50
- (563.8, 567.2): 0.46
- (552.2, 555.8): 0.29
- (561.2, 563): 0.29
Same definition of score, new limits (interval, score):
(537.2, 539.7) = 0.248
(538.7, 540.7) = 0.233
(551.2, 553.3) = 0.246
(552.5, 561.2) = 0.223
